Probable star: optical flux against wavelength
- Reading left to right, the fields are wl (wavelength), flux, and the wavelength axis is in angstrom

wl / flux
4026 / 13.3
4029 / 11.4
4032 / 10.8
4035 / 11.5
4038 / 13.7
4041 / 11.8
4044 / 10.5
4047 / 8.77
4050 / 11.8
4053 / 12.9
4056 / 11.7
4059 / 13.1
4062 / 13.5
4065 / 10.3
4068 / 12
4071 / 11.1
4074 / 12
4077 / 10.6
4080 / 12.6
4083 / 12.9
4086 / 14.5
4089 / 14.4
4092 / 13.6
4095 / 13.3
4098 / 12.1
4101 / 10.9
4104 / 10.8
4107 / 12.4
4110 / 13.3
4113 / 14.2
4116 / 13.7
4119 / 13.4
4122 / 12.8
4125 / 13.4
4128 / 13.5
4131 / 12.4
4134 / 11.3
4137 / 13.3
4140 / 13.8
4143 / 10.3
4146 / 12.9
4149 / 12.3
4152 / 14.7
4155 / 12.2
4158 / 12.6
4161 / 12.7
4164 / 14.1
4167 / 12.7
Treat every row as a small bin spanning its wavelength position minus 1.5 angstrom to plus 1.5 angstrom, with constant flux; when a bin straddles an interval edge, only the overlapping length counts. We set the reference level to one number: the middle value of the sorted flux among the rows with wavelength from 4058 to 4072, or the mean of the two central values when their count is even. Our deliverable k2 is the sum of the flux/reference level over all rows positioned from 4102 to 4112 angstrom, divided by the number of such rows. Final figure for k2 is 1.01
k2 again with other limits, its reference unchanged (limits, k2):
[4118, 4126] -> 1.10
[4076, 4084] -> 1.00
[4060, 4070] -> 0.99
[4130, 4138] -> 1.03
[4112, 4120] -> 1.15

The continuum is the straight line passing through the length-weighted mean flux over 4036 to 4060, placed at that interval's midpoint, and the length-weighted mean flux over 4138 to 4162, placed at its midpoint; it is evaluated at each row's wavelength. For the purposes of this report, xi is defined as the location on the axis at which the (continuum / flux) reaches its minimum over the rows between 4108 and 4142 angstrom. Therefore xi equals 4113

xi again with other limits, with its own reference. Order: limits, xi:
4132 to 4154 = 4152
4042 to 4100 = 4086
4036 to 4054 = 4038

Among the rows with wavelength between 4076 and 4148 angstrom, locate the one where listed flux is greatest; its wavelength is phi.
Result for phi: 4086 angstrom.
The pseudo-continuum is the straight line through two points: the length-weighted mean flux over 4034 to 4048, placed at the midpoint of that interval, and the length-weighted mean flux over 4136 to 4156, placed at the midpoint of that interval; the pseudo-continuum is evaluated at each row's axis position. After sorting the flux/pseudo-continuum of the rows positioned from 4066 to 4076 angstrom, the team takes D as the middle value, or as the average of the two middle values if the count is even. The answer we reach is 1.02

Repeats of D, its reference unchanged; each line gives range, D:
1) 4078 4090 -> 1.14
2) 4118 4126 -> 1.07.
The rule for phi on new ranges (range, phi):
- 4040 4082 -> 4062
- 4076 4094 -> 4086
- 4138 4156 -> 4152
